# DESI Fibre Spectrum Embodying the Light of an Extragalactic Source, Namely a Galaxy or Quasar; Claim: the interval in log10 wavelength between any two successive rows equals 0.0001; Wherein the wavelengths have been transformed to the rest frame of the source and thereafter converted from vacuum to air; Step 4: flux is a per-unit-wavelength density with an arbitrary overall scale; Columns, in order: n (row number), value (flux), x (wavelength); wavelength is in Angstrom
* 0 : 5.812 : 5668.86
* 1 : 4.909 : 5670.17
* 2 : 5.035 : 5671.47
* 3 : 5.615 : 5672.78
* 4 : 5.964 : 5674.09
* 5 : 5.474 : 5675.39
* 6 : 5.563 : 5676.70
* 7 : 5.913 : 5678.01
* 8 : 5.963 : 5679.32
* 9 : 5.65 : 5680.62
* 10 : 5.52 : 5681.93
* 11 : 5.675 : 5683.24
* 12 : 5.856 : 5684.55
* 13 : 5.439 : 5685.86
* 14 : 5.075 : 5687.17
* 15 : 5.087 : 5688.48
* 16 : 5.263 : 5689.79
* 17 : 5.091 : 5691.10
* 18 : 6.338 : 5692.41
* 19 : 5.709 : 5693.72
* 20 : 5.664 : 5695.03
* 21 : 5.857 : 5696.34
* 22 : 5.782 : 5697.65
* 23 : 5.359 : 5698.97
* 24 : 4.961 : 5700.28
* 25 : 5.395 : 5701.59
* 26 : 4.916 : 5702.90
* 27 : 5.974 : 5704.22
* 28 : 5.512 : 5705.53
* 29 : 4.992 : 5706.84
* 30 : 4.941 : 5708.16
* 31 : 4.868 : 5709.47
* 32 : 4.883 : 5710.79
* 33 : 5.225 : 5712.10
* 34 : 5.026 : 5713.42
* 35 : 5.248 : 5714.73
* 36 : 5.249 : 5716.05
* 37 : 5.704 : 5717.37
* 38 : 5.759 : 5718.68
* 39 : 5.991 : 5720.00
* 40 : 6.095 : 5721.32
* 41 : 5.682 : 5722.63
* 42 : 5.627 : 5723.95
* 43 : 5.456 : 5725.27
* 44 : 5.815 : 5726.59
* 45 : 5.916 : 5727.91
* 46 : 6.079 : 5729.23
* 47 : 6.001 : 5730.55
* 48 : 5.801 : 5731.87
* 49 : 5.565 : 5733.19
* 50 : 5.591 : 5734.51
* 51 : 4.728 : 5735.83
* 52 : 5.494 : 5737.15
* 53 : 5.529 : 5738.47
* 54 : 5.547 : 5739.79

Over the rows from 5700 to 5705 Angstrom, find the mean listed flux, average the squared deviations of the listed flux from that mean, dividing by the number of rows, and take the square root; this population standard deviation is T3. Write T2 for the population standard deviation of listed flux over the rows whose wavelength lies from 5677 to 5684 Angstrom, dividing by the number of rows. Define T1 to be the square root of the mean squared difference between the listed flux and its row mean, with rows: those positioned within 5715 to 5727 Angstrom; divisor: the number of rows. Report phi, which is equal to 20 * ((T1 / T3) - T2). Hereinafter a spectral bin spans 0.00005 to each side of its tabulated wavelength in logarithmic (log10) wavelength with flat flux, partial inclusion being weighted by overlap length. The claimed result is 8.0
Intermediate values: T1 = 0.24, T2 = 0.17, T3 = 0.43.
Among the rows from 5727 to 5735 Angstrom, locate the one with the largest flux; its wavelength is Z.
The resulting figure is 5729.23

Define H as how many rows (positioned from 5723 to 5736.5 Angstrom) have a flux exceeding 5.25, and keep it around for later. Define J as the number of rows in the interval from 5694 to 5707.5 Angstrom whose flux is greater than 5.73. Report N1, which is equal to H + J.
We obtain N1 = 12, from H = 9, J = 3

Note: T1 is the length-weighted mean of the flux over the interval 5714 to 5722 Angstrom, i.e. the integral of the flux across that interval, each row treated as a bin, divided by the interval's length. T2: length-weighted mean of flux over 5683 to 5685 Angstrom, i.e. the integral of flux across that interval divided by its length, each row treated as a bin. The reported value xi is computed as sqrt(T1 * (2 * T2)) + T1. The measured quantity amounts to 13.8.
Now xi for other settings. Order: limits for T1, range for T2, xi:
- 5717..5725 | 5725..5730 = 14.0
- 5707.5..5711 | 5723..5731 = 12.4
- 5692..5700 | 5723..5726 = 13.7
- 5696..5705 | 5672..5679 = 13.3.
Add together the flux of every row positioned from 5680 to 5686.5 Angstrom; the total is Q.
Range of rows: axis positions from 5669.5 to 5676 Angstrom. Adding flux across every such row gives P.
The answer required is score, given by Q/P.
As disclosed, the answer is 1.04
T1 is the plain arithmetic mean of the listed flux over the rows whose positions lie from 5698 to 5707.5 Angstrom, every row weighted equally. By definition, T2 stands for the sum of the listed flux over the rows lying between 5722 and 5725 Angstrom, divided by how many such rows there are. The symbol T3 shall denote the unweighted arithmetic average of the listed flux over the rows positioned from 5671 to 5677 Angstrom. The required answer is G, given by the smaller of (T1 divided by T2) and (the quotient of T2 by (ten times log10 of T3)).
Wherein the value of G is 0.761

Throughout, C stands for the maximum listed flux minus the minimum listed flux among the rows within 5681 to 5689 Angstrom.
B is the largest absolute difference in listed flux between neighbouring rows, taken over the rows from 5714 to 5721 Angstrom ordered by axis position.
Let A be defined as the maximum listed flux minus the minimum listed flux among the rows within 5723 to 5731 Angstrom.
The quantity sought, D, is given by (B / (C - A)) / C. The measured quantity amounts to 4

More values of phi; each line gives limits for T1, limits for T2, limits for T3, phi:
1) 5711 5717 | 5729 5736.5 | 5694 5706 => -3.6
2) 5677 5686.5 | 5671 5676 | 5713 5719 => 6.3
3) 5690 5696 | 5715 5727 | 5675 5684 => 45.3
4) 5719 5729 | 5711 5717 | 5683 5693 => 7.9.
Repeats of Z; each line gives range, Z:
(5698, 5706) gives 5704.22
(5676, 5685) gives 5679.32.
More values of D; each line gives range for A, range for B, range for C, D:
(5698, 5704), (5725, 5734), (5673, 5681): 67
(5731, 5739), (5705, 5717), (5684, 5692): -2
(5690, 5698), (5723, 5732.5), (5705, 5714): -1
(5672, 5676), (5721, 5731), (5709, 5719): 1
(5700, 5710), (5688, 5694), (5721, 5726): -4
